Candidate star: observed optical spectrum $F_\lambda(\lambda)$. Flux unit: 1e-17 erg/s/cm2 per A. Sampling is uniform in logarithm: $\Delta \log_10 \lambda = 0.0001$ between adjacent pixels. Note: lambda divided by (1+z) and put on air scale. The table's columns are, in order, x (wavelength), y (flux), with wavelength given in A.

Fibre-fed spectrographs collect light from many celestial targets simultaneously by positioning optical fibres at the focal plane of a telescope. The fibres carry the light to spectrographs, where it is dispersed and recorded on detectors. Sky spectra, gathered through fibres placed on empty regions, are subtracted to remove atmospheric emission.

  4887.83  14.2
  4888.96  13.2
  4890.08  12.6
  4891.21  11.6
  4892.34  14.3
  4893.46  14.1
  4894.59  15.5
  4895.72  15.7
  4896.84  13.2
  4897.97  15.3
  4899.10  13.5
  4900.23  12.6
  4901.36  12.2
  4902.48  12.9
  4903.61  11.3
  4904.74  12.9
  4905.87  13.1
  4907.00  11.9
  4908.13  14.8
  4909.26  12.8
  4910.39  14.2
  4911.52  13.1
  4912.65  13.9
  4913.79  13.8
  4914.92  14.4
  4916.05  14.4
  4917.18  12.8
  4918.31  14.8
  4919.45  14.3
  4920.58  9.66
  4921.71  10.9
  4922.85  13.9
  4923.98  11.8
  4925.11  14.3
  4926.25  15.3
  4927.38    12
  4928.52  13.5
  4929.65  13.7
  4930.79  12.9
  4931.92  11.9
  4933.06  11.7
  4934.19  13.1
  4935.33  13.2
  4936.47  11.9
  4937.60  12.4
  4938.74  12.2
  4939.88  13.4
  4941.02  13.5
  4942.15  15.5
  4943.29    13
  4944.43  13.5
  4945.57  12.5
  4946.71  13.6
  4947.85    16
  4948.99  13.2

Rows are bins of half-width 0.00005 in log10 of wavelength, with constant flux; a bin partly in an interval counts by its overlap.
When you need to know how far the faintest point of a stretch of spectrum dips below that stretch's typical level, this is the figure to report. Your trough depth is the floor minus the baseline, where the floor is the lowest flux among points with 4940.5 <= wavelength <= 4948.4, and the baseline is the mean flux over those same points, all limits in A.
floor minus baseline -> -1.4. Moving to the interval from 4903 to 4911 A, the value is -1.7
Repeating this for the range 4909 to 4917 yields -1.0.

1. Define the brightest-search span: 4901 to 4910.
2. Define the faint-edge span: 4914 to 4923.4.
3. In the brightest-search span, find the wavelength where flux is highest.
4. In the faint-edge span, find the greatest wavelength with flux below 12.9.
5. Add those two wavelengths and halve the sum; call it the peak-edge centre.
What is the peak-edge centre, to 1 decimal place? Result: 4914.9 A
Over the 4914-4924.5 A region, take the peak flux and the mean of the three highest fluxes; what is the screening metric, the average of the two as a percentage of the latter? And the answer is 100.9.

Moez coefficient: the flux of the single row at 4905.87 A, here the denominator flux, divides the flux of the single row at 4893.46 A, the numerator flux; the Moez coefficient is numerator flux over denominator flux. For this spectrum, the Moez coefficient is 1.08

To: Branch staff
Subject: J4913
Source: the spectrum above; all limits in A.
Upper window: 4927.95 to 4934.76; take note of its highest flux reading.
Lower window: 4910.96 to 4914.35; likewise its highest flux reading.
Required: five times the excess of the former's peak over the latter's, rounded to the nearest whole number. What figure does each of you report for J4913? -1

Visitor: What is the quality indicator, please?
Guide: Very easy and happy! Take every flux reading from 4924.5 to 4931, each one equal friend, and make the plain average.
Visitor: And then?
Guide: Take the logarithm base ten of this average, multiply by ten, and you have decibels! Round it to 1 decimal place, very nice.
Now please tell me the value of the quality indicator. 11.3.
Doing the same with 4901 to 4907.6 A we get 10.9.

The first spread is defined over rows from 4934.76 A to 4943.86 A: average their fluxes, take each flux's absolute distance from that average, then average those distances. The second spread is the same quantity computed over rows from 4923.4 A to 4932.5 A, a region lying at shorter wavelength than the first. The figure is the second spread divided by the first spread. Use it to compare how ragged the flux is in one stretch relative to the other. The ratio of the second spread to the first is 1.34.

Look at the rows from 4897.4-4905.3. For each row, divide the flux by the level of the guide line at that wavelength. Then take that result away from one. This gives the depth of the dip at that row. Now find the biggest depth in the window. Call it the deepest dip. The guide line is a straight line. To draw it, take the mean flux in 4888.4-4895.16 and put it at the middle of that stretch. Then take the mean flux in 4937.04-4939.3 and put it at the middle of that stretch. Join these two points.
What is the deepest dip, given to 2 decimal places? 0.15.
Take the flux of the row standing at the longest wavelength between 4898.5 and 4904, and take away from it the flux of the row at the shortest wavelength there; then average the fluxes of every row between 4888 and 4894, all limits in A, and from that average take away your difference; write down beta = 15.4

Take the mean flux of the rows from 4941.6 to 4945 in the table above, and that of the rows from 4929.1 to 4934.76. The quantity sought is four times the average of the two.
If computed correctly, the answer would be 53.3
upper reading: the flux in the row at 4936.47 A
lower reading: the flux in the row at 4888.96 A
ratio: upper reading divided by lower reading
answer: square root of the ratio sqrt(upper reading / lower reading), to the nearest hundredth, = 0.95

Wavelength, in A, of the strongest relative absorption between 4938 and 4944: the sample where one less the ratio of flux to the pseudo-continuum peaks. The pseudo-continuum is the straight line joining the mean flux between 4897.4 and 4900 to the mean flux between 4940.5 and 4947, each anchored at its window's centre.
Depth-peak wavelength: 4938.74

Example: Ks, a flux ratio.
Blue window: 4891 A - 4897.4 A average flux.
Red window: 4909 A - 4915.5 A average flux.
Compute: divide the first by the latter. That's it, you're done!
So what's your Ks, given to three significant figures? 1.03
